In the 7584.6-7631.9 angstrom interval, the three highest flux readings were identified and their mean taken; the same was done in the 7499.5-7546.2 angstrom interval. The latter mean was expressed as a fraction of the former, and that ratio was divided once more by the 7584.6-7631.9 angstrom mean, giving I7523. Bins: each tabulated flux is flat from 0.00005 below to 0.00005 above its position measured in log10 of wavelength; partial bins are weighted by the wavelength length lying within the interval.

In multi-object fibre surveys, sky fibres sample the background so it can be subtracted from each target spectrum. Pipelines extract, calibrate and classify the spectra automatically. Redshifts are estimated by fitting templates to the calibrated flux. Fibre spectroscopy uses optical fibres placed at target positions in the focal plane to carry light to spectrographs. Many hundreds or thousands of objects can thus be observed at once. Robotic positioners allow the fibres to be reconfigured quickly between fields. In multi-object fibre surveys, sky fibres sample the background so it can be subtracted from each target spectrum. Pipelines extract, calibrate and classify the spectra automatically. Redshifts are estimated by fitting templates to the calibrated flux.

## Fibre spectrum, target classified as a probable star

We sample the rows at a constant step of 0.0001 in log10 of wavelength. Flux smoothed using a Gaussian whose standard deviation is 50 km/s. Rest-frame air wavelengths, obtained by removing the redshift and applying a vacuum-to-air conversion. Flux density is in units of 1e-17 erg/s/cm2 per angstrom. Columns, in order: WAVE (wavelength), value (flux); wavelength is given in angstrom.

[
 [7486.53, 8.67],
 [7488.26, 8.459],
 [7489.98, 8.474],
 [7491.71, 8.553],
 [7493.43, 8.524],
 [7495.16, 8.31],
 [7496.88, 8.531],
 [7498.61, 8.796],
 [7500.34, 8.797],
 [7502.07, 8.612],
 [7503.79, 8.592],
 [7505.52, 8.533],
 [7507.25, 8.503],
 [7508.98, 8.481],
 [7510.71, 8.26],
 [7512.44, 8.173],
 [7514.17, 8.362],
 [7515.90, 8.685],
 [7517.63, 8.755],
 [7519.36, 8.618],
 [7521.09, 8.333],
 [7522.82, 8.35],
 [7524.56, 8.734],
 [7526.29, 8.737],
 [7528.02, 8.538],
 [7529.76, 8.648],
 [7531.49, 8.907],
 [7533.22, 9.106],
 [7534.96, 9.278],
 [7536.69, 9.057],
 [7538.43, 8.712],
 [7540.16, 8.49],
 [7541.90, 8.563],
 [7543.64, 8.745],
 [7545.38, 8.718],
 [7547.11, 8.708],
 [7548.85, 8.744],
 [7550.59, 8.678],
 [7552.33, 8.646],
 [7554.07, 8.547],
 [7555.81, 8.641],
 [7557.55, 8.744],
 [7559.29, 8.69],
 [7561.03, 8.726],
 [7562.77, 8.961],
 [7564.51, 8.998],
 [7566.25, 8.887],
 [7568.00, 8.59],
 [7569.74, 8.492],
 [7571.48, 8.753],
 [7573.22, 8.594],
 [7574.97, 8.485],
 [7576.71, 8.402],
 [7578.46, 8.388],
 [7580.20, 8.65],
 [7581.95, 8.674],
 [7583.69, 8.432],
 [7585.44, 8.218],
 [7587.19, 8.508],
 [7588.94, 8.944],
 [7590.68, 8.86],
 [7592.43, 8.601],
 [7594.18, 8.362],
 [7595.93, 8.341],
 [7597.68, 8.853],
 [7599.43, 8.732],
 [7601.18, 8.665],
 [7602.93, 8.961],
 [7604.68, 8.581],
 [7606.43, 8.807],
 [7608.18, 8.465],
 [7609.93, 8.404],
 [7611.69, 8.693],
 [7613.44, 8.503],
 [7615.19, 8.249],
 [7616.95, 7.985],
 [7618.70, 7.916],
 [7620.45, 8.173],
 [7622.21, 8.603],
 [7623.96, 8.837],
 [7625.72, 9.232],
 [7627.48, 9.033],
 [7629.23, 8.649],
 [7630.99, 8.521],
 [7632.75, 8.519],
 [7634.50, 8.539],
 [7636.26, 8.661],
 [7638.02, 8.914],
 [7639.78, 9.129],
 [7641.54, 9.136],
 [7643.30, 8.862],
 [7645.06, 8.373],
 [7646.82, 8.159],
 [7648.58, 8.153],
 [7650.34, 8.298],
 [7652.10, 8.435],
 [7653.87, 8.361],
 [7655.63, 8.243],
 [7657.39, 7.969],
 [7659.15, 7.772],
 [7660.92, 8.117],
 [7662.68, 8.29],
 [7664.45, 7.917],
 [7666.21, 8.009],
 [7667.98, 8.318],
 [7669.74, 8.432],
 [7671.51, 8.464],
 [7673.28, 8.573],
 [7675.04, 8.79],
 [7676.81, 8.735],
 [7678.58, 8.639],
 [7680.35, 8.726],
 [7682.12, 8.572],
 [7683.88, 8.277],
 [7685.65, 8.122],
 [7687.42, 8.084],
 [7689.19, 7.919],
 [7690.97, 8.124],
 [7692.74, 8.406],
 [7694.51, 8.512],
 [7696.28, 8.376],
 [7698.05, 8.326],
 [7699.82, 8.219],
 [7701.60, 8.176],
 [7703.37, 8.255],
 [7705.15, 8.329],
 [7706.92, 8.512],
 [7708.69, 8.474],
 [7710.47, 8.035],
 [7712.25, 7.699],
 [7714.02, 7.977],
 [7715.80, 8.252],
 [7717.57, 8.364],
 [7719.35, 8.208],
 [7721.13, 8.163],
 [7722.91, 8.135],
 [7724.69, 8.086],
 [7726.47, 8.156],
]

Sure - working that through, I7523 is 0.111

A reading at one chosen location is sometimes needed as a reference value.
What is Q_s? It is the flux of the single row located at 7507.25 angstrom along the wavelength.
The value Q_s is 8.503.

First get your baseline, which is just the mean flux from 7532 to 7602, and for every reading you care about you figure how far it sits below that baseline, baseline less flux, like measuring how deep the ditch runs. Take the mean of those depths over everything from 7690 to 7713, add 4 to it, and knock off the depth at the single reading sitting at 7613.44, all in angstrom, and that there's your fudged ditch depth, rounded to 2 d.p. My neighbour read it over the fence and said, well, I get 4.24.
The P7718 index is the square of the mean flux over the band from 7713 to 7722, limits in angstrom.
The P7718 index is 67.1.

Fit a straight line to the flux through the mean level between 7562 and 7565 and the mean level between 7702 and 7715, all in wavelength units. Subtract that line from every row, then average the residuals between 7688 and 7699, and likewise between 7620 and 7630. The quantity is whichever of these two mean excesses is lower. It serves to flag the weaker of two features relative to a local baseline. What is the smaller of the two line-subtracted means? 0.01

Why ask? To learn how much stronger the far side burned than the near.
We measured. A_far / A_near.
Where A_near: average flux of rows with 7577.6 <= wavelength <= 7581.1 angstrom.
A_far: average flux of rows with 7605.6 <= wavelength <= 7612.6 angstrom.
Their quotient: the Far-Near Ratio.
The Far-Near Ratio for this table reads 1.01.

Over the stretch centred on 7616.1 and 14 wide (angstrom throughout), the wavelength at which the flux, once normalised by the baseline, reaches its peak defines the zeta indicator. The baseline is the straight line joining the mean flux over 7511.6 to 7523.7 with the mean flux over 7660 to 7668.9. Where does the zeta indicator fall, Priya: 7611.69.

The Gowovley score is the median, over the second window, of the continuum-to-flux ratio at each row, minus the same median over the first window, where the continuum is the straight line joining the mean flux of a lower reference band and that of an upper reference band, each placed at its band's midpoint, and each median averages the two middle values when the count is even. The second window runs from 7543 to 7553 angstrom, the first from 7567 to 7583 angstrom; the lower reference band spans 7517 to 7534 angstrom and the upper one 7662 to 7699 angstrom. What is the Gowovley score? -0.0091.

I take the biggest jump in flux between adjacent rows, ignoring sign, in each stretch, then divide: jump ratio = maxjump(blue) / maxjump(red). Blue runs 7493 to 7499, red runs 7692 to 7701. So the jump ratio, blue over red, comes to 1.95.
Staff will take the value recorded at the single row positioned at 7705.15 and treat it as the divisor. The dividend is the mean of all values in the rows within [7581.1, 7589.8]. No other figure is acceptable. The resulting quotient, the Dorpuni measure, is 1.03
